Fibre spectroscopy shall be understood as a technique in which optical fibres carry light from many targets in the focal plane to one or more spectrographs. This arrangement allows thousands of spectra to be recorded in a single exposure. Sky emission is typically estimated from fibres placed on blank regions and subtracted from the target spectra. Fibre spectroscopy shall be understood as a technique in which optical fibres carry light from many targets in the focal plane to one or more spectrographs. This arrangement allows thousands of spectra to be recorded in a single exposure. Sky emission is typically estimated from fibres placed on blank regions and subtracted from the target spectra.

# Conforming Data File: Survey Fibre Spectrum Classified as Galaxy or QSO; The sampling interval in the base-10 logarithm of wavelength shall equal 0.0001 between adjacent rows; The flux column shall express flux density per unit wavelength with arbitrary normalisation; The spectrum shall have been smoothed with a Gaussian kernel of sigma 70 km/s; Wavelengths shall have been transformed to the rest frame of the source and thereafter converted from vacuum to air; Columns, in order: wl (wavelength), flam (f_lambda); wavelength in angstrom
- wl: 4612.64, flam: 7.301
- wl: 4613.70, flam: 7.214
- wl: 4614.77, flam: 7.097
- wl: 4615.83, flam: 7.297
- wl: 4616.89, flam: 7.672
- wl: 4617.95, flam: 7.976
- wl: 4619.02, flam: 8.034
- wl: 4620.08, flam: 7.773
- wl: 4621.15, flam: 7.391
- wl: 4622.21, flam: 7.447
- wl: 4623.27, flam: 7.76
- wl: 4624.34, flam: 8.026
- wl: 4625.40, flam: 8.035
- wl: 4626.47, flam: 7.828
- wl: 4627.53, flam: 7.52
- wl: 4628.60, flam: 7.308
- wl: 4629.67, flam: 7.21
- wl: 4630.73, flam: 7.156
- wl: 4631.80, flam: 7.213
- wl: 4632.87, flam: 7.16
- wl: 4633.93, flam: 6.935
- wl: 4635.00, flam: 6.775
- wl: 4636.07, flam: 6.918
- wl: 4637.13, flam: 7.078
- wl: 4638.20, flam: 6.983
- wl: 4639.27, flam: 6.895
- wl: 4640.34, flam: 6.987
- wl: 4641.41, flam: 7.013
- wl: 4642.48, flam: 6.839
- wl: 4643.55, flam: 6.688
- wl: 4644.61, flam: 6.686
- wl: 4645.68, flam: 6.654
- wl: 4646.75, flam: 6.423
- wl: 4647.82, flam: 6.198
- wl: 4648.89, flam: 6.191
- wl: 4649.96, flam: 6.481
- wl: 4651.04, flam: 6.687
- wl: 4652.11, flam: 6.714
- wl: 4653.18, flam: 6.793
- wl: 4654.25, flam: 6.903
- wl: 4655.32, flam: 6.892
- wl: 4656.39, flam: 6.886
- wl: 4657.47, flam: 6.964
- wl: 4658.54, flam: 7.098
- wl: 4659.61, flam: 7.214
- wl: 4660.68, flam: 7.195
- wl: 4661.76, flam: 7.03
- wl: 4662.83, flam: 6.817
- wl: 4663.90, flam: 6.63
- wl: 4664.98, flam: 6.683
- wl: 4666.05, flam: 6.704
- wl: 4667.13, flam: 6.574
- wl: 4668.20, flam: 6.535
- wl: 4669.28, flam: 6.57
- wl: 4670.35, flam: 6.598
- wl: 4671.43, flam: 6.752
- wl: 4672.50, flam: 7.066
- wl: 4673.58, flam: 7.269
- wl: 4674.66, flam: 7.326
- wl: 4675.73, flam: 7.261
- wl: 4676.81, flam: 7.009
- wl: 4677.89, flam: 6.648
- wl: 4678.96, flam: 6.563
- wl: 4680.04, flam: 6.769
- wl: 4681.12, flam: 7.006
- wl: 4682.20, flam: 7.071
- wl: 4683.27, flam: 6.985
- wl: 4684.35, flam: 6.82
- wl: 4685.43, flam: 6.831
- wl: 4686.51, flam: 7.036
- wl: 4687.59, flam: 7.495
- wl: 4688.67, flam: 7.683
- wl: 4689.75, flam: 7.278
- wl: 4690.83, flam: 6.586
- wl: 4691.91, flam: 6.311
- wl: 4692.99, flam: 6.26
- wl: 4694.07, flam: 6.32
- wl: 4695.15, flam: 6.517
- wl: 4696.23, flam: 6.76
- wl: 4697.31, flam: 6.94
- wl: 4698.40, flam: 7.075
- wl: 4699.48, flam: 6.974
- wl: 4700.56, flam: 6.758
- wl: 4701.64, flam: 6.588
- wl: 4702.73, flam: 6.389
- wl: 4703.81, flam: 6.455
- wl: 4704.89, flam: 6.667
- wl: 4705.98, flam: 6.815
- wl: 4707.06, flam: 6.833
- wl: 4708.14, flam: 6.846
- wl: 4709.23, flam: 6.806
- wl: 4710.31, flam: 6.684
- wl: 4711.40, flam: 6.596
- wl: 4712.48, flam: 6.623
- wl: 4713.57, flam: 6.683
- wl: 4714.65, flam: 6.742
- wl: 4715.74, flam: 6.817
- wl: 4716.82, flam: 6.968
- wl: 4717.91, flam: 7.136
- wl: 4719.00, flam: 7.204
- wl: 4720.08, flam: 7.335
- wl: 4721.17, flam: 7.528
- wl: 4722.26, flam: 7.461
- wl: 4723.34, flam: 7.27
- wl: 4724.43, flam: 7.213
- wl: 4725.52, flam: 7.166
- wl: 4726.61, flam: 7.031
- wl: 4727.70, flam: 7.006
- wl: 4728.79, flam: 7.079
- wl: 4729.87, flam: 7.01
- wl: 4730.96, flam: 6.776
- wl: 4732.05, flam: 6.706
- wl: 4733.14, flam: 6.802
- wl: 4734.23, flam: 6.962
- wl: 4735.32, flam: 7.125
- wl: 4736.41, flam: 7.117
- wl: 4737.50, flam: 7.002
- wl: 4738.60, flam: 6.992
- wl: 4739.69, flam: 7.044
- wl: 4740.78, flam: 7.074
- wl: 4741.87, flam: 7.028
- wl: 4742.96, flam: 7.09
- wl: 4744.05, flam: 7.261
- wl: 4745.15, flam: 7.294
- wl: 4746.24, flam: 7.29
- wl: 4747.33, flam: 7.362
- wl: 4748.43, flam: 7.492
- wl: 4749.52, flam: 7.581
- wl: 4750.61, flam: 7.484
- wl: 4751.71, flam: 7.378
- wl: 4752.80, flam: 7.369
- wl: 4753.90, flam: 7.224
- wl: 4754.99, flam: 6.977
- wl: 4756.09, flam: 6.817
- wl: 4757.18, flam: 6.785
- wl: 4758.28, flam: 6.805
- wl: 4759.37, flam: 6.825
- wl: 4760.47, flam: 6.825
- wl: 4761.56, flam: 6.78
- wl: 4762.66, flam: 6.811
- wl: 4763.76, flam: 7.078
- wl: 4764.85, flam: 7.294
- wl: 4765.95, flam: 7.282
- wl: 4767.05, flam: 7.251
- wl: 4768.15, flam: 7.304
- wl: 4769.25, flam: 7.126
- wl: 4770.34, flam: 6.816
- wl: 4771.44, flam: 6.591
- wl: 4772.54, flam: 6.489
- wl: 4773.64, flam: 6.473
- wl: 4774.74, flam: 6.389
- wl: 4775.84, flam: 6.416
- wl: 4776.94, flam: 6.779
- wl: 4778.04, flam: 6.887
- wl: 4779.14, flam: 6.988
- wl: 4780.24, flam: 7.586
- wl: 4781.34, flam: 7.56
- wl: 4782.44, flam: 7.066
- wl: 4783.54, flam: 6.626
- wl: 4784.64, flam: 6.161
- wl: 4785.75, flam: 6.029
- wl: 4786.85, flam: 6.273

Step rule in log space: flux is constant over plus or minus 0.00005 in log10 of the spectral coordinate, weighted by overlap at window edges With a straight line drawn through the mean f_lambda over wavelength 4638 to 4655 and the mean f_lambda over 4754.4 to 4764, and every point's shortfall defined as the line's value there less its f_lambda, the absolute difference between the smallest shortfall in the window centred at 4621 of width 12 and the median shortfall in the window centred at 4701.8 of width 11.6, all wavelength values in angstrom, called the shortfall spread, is 1.4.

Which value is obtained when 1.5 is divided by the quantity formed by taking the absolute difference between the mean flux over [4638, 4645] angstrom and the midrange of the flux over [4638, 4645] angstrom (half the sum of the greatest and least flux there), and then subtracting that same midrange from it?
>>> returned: -0.220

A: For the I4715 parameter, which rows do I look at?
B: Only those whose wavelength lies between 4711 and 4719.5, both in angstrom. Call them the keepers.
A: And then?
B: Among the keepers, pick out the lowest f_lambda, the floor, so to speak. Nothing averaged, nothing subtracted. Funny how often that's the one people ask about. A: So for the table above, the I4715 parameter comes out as 6.596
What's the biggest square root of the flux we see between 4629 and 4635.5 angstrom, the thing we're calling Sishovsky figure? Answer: 2.69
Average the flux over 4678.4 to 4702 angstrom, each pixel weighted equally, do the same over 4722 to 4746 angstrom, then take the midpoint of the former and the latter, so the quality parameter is 6.96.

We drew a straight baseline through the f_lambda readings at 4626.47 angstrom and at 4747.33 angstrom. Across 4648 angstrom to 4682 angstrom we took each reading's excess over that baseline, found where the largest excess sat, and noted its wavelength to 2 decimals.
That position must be 4674.66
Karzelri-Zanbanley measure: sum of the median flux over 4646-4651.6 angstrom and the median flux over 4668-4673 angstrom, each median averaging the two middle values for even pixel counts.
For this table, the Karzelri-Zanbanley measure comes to 13.0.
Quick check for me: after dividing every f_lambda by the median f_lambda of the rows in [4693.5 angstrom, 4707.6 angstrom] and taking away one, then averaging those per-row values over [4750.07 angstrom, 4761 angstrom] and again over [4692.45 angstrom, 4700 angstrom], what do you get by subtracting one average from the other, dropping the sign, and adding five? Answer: 5.05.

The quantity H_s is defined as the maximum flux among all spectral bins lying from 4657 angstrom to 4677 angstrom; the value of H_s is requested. 7.326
